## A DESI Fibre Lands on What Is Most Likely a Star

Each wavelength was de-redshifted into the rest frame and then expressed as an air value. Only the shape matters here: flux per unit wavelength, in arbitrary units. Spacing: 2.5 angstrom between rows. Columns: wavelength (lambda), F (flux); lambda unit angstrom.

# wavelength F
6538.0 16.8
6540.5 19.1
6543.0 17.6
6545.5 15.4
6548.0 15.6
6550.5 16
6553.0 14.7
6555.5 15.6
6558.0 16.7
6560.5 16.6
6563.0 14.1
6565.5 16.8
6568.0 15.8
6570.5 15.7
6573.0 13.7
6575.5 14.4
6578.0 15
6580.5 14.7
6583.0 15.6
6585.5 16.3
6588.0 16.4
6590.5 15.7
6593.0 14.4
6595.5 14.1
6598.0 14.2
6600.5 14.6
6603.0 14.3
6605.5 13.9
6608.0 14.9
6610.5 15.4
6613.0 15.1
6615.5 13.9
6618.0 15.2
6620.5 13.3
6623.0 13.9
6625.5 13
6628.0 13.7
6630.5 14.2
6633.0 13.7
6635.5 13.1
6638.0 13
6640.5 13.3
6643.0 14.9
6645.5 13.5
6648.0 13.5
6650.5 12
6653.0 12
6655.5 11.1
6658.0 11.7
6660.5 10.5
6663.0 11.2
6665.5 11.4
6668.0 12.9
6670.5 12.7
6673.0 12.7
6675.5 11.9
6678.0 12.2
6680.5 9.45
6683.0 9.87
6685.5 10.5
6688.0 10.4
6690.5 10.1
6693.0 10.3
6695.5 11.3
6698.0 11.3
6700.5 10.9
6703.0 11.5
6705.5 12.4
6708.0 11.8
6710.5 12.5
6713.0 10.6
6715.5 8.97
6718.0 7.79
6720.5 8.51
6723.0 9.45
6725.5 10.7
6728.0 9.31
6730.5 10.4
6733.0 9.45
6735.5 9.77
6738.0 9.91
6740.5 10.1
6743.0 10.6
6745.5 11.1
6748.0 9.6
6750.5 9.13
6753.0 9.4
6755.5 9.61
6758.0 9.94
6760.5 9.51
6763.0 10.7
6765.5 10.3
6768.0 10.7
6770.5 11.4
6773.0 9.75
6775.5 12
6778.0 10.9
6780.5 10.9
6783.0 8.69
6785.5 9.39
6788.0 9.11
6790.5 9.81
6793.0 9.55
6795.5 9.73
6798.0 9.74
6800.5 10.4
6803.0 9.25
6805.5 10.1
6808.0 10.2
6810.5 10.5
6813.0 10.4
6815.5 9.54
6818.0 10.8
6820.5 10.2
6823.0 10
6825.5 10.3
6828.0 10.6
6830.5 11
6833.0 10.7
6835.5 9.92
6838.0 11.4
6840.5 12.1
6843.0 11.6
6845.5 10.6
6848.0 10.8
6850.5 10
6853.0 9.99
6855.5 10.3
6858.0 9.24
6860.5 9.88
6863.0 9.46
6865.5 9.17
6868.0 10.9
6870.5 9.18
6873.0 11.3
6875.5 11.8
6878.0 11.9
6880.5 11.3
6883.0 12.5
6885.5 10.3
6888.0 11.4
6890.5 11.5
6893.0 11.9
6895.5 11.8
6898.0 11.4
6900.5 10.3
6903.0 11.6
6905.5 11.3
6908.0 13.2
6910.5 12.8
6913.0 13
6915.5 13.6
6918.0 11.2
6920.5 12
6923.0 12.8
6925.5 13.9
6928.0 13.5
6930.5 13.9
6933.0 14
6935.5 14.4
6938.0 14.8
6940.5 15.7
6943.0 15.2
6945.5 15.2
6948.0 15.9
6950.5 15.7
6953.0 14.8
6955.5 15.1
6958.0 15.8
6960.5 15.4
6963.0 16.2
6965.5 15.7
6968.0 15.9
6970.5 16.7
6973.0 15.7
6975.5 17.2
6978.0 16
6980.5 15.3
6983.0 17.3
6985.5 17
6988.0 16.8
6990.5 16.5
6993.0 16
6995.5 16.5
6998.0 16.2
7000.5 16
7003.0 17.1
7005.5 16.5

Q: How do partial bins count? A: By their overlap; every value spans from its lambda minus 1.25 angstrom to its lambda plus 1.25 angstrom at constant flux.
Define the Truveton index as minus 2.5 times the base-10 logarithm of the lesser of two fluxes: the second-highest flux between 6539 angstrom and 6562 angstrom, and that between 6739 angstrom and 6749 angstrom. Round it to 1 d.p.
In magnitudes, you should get -2.6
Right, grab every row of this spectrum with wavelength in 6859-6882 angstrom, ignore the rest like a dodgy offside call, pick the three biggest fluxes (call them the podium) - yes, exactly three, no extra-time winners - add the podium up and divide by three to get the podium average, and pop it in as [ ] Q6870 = 12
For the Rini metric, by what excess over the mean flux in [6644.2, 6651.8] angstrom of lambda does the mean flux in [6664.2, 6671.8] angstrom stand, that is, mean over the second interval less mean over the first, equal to -1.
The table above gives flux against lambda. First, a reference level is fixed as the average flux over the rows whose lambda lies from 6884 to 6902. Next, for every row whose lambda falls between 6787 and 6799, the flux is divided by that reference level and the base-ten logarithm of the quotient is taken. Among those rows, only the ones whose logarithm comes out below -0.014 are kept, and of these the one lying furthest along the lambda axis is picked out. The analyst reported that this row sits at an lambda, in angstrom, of 6798.0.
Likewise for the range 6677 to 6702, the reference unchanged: 6693.0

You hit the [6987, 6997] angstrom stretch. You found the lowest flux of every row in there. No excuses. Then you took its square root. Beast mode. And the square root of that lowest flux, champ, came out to 4.00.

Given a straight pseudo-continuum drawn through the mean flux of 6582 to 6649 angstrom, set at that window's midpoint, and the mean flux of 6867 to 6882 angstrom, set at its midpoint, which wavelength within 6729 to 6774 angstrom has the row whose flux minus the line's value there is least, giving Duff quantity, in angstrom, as 6750.5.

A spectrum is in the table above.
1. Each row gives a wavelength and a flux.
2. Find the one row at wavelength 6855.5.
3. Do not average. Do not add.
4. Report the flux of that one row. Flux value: 10.3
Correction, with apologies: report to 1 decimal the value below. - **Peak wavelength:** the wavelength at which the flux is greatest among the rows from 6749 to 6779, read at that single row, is 6775.5 angstrom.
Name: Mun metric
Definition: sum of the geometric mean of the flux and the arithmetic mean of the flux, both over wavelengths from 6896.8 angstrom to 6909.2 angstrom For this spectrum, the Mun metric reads 23.1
